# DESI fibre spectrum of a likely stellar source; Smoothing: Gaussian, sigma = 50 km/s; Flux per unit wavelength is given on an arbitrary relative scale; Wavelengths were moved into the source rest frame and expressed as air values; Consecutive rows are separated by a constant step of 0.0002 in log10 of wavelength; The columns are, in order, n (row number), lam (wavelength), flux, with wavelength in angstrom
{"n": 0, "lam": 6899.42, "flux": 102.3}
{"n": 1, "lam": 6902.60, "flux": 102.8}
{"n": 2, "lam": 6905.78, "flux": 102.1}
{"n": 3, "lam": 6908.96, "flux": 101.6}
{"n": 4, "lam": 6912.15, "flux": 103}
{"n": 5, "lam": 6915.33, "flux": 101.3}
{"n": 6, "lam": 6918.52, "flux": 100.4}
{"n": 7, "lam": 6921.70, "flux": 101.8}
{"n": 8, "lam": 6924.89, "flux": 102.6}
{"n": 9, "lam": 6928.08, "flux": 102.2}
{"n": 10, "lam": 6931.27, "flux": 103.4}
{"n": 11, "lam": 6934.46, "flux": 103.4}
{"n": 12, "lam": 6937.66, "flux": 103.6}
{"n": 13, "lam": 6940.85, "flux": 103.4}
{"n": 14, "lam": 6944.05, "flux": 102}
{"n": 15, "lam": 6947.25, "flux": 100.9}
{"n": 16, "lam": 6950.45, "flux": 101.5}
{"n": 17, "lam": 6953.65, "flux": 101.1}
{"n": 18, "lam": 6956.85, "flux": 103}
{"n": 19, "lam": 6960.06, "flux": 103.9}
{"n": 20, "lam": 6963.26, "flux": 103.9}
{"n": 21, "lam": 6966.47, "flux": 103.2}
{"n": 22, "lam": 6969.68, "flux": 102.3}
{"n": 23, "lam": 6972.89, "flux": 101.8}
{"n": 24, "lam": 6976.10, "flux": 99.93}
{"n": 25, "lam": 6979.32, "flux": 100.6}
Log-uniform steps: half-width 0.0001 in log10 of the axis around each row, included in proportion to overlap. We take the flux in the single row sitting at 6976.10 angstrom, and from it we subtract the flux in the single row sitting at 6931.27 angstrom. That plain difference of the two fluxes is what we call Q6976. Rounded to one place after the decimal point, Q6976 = -3.5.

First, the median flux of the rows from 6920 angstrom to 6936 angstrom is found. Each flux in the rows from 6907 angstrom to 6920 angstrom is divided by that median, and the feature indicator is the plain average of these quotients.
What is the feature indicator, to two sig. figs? 0.99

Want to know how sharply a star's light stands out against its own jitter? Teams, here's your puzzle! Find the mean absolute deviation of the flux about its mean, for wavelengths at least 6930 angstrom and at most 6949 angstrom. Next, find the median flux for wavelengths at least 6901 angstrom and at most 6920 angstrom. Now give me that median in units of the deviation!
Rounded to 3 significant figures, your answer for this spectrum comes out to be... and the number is 115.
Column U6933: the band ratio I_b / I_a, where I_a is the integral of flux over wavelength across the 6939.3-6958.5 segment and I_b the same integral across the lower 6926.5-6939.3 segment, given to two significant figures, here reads 0.67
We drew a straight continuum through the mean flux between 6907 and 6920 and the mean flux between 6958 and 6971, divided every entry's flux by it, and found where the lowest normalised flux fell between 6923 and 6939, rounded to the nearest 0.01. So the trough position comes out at 6928.08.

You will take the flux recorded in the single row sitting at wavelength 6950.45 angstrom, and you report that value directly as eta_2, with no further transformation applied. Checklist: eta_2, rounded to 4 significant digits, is 101.5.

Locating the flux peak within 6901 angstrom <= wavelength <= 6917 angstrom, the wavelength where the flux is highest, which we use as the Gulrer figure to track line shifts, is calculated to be 6912.15 angstrom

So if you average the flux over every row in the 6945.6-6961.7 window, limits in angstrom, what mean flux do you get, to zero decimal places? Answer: 102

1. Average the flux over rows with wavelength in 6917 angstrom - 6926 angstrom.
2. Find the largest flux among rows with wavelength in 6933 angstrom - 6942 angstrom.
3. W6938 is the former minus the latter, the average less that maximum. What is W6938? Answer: -2.0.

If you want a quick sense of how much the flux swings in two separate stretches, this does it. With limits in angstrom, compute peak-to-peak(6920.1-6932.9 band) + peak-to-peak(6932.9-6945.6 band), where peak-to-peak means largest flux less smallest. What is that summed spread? 3.20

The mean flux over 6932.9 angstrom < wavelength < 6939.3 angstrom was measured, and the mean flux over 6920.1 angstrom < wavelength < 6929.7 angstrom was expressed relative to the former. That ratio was 0.99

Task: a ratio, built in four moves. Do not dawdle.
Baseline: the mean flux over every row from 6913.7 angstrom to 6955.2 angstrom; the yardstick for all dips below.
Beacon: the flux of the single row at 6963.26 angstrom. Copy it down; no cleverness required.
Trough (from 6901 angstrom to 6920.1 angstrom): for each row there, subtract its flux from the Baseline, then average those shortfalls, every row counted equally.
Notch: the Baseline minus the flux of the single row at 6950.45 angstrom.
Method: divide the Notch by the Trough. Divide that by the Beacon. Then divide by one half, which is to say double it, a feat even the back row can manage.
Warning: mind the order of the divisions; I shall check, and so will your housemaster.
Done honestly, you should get 0.05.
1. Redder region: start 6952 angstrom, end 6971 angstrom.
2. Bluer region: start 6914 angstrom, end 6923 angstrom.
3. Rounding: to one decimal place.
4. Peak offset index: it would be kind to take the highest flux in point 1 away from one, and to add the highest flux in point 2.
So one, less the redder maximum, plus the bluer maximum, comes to -1.1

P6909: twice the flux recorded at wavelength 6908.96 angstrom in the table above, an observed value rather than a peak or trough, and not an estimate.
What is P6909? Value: 203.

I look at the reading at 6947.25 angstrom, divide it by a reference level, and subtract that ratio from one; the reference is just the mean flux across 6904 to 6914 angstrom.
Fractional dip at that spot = 0.013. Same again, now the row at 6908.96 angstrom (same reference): 0.006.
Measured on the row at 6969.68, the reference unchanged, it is -0.001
